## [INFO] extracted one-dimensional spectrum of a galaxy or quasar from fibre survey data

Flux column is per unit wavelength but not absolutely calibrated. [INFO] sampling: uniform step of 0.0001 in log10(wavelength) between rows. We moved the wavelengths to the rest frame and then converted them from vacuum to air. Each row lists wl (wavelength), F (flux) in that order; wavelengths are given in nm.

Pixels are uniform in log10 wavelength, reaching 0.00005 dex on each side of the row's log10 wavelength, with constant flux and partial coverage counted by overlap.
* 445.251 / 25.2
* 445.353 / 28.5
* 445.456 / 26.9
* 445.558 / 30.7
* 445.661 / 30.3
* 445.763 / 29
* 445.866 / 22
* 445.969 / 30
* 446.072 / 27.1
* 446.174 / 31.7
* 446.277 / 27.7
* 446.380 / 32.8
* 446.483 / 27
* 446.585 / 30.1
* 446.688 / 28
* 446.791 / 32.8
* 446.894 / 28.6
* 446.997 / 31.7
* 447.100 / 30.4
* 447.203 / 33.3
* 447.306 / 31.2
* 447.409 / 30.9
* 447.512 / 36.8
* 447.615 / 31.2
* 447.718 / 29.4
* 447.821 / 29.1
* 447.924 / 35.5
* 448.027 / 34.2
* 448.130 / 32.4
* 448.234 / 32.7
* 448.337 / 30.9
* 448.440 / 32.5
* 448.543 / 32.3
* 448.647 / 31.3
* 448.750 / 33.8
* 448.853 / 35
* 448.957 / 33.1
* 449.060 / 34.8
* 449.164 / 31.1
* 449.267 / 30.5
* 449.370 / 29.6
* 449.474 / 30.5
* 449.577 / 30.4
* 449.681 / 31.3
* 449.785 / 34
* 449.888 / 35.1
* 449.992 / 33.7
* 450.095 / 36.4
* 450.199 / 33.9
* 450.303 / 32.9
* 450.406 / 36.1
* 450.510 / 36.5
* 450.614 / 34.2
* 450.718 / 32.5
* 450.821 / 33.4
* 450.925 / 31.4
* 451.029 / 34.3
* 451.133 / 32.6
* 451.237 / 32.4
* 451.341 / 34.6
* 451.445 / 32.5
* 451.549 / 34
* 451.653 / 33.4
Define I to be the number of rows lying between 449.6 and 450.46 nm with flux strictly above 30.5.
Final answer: 8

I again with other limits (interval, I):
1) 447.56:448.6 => 8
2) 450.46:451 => 5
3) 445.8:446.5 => 2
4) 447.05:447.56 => 4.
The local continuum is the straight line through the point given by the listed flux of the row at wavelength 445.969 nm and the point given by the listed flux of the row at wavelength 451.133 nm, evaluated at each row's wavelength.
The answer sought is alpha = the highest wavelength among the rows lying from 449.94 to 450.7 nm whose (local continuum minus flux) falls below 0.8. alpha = 450.614 nm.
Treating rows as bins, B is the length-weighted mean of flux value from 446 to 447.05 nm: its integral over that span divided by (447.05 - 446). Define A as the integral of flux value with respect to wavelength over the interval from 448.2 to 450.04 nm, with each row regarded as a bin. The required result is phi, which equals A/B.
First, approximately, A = 60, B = 29.8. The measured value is 2.0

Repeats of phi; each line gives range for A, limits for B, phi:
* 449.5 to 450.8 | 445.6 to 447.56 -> 1.5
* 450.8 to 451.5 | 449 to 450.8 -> 0.7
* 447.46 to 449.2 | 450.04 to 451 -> 1.7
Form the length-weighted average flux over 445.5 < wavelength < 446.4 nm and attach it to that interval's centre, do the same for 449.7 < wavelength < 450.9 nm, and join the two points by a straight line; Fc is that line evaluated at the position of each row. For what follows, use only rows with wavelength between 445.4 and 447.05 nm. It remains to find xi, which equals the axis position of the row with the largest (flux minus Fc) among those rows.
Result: 446.380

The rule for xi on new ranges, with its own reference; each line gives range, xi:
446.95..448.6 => 447.512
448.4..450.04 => 448.853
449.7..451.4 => 450.095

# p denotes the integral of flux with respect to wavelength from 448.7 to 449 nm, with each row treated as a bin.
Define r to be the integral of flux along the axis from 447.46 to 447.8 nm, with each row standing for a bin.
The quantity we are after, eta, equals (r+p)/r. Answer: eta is 1.93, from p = 10.2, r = 10.9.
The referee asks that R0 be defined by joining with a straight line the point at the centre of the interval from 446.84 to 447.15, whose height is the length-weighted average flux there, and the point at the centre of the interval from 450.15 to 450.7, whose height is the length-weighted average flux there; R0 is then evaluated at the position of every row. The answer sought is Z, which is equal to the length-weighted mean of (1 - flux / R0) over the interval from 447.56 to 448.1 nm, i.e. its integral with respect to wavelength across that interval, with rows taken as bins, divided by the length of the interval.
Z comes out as -0.02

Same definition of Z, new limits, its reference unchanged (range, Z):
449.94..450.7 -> -0.01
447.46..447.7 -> -0.08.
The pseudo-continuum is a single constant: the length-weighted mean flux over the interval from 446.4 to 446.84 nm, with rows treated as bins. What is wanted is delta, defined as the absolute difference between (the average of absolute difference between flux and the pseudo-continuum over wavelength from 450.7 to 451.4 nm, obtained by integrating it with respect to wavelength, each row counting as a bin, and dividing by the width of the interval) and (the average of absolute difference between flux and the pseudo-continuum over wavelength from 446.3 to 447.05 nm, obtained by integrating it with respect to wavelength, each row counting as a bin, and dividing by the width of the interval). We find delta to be 1.3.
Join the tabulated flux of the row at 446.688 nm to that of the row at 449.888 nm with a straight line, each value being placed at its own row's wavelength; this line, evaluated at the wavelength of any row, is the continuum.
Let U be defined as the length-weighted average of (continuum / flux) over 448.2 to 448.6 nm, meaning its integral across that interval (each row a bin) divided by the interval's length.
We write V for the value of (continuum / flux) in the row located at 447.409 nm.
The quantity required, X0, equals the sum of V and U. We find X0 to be 1.95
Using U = 0.99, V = 0.96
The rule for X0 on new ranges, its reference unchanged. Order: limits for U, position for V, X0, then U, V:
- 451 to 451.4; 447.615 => 2.10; 1.14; 0.96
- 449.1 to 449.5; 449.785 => 2.13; 1.11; 1.03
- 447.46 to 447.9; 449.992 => 2.01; 0.96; 1.05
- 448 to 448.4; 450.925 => 2.16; 0.97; 1.19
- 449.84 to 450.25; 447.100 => 1.97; 1.02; 0.95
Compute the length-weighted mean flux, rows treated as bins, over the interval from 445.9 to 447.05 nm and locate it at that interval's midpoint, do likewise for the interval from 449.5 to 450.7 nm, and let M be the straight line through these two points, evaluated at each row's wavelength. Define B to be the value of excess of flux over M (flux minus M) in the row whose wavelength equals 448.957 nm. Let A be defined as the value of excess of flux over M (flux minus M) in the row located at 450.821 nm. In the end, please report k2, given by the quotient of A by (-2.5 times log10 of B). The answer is -2.0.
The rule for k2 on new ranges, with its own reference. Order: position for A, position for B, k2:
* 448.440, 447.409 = 0.3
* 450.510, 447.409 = 1.0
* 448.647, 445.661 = 1.8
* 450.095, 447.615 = 1.5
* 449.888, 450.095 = -1.4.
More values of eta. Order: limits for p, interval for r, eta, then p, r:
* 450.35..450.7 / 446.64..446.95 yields 2.34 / 12.3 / 9.2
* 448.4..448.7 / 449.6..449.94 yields 1.85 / 9.6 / 11.3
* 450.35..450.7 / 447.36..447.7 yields 2.11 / 12.3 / 11.1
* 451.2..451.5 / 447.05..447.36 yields 2.02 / 10.0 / 9.8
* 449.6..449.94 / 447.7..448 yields 2.18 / 11.3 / 9.5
